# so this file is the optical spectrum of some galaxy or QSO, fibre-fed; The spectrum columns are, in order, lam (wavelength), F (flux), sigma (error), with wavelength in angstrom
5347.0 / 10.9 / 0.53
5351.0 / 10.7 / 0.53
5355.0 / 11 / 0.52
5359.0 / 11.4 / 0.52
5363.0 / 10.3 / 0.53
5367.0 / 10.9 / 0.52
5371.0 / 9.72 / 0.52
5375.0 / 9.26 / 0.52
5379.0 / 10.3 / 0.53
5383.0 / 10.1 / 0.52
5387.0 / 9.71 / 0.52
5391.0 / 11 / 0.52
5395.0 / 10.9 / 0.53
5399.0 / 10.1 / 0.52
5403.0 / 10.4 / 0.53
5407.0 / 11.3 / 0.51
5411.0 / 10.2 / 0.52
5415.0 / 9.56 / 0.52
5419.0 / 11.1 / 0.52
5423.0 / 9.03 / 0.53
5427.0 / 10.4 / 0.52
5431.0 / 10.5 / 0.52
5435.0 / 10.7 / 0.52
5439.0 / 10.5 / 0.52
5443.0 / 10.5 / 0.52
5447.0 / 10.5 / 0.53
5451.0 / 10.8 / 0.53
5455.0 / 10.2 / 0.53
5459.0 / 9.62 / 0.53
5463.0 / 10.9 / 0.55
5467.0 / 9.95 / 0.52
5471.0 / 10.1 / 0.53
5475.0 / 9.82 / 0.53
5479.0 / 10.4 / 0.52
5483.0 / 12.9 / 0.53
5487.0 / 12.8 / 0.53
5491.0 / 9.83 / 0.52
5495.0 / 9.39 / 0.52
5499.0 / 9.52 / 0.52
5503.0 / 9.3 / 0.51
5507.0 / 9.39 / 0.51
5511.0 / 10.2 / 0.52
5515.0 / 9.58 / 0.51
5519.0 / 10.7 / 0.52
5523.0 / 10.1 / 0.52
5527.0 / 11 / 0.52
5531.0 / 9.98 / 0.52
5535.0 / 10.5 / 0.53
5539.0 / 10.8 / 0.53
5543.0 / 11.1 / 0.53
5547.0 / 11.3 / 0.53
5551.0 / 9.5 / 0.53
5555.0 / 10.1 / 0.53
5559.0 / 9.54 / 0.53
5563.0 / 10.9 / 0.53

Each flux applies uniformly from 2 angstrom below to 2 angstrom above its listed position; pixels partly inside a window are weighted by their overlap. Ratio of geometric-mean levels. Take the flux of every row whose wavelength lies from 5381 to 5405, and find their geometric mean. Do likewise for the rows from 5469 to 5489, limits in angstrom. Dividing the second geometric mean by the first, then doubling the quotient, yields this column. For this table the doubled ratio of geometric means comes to 2.15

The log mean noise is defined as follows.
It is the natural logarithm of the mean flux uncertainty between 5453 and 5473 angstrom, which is -0.631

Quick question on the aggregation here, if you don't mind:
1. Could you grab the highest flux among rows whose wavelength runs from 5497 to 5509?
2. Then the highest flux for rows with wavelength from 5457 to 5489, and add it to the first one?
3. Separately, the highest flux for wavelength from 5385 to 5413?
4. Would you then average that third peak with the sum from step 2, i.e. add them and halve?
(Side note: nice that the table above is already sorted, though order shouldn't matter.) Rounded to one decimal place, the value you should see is 16.9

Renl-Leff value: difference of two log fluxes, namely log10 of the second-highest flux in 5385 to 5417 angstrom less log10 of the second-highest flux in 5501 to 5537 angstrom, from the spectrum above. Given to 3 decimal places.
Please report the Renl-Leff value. 0.012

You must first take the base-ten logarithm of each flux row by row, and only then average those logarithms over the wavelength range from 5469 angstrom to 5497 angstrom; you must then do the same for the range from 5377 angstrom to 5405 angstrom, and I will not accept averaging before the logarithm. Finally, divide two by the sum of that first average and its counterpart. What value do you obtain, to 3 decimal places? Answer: 0.979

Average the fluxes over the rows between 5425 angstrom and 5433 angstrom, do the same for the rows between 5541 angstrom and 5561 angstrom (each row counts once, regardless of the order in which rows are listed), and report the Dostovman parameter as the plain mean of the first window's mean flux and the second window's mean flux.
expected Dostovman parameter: 10.4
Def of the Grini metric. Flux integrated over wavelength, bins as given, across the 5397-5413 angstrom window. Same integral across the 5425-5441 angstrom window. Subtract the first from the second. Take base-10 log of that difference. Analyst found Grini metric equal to -0.40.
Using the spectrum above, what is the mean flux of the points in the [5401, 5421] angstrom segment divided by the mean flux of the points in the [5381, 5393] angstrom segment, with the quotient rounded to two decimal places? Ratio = 1.02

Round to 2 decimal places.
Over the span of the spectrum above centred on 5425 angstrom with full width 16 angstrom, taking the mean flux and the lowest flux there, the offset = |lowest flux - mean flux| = 1.23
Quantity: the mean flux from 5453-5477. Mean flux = 10.1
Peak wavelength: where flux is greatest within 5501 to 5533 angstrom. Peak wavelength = 5527.0 angstrom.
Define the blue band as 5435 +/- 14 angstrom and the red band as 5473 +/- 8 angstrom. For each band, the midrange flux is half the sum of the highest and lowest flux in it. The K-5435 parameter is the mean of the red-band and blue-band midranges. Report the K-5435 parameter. 10.0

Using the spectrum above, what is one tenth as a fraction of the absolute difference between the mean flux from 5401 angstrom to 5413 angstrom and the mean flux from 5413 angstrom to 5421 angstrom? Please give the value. 0.33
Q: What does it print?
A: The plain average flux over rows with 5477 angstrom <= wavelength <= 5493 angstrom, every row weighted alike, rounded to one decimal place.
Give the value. 11.5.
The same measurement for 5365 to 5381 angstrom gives 10.0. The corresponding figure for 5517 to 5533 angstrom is 10.4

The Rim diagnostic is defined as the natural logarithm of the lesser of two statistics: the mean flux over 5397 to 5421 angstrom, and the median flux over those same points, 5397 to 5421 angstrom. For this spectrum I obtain 2.33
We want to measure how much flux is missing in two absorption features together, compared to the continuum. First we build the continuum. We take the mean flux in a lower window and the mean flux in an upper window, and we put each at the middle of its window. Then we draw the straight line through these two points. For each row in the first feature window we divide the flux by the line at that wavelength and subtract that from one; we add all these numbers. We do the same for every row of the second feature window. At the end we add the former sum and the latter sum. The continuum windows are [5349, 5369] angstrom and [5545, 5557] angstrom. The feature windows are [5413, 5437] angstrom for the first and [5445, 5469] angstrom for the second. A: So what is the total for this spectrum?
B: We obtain 0.4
